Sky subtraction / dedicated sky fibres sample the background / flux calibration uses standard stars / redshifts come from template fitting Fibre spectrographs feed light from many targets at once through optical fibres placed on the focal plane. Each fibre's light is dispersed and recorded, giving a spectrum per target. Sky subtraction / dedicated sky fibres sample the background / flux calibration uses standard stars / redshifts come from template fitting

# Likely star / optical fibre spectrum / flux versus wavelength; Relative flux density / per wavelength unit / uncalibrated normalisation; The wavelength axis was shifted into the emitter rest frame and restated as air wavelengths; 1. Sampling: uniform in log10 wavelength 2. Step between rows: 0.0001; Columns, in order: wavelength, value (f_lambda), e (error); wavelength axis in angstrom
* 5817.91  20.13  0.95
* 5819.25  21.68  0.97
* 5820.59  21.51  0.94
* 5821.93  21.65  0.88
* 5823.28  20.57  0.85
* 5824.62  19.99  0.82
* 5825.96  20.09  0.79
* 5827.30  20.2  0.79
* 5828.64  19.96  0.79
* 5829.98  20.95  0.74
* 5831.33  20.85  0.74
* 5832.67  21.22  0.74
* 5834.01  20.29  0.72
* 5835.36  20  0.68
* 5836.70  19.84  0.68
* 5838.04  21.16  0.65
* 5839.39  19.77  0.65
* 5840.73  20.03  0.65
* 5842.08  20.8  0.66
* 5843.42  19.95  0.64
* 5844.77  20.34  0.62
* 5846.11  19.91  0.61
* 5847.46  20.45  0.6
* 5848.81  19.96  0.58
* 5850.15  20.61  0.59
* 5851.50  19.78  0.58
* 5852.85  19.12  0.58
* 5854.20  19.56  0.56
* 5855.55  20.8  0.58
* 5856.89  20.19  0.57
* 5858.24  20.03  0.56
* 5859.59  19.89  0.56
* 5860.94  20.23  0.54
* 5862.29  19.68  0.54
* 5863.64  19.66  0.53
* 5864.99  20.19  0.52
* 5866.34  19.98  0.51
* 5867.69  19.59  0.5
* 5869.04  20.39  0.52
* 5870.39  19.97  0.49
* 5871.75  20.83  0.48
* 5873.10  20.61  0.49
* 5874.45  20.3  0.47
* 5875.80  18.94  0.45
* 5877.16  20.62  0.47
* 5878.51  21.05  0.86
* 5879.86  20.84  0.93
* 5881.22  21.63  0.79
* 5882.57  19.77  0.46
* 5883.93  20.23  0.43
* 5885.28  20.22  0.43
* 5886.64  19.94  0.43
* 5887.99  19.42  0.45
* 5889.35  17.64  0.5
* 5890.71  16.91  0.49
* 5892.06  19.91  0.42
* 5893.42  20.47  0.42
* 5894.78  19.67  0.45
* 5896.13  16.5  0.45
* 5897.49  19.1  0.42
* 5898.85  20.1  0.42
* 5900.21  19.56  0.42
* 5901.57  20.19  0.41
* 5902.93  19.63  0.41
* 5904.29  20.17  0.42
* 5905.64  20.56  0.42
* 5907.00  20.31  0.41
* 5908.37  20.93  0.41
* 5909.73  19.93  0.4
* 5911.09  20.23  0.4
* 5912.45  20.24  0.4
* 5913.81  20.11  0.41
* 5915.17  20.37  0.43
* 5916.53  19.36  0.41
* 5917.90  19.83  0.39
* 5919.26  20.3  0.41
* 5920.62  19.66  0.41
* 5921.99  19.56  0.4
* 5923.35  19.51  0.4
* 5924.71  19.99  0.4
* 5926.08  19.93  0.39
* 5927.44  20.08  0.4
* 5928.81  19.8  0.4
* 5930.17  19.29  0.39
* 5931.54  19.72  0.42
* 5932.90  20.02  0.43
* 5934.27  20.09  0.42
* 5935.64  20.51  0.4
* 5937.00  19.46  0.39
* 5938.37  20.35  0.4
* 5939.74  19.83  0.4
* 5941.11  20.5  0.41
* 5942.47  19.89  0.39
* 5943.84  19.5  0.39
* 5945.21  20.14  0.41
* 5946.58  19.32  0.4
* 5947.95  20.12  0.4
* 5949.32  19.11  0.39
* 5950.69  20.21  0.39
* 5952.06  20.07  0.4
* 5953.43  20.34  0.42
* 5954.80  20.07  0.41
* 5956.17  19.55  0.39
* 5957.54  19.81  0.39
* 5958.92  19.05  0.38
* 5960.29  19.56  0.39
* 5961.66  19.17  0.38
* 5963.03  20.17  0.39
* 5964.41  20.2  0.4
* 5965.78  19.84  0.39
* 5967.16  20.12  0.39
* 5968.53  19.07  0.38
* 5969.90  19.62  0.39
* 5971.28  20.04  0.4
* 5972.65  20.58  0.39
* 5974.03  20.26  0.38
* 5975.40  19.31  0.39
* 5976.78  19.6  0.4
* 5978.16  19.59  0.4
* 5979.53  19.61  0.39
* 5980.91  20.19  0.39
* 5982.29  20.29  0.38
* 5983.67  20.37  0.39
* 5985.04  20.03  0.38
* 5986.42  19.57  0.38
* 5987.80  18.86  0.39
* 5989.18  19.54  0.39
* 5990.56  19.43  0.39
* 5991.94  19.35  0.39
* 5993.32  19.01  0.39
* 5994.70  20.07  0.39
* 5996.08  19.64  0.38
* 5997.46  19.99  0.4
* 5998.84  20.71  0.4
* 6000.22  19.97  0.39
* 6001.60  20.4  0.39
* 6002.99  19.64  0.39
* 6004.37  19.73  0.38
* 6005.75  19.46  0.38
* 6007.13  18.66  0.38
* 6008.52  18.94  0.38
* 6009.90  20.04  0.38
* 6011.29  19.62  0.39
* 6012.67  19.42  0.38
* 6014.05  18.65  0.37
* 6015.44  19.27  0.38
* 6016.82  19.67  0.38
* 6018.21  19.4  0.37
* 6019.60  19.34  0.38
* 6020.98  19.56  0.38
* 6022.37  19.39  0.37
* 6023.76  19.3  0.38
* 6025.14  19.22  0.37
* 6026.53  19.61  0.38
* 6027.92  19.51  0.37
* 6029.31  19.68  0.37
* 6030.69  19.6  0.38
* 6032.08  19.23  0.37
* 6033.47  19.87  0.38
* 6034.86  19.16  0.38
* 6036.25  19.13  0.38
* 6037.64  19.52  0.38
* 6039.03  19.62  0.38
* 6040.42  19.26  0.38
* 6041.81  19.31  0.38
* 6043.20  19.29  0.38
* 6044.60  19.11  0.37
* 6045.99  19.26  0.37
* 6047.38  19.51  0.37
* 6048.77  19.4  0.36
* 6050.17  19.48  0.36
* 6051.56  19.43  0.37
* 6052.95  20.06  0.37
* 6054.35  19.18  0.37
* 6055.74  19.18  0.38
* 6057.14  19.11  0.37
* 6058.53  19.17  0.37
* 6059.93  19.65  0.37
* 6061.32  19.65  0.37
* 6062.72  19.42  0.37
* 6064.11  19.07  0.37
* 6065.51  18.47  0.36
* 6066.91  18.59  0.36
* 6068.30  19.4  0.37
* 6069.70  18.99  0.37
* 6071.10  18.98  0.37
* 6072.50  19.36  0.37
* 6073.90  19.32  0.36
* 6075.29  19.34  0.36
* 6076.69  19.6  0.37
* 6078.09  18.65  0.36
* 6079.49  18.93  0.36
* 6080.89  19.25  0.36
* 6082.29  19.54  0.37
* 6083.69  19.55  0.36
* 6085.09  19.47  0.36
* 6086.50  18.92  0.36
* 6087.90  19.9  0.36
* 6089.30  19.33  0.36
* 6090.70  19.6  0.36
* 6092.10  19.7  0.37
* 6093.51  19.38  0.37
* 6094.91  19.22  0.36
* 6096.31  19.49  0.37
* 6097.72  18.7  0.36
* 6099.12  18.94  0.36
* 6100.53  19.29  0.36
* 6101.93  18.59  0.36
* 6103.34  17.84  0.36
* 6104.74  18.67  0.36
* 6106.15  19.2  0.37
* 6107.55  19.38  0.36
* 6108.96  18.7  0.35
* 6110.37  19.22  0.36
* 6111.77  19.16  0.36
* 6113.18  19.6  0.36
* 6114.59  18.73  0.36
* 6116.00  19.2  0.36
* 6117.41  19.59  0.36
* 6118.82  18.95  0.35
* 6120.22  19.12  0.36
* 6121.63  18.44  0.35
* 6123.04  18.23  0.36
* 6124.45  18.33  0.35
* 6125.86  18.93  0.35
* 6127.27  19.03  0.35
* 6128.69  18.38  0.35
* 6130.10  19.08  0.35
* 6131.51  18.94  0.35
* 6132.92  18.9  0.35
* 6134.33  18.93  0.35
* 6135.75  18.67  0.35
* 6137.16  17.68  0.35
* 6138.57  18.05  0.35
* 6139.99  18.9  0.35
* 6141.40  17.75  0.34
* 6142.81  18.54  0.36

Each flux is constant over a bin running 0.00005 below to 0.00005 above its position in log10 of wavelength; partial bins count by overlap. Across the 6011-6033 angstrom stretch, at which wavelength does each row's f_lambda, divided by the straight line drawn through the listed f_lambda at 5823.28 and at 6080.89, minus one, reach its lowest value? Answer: 6014.05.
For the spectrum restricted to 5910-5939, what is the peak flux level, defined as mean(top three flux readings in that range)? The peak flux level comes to 20.4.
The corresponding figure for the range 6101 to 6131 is 19.5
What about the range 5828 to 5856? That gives 21.1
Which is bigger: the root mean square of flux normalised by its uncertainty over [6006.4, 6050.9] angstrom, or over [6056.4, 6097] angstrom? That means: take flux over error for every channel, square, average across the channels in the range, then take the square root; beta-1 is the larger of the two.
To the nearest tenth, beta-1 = 52.8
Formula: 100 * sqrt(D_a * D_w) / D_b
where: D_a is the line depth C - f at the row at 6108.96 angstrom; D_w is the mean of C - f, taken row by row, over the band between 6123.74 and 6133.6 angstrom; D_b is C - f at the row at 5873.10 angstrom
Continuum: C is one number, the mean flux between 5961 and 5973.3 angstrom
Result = -151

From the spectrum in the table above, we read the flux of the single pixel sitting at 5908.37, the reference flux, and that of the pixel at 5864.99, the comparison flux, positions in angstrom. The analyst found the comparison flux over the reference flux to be 0.96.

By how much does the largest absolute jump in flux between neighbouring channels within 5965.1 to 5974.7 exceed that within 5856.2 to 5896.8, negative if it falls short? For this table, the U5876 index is -2.12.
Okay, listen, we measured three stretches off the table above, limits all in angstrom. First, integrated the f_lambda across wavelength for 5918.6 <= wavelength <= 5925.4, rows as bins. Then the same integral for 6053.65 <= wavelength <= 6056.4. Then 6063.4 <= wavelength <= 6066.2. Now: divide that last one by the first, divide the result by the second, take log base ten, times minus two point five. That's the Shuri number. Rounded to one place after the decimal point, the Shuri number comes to 5.3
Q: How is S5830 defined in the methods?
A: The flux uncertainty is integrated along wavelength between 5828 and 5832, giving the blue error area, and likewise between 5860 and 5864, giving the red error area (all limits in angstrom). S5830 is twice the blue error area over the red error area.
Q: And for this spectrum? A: 2.8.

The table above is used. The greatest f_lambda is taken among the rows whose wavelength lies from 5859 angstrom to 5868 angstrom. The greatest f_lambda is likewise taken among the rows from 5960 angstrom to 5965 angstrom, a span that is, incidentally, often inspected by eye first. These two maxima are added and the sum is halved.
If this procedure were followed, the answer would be 20.2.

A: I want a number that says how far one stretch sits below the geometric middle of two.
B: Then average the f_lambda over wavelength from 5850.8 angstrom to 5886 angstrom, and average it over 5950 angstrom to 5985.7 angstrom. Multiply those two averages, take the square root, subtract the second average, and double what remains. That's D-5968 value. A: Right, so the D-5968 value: 0.28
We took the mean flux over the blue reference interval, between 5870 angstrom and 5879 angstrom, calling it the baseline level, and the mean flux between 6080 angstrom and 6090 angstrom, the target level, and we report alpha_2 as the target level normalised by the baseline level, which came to 0.96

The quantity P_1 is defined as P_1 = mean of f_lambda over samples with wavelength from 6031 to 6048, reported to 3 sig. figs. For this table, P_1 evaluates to 19.4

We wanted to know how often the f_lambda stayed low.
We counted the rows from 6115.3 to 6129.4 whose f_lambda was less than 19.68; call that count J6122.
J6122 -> 10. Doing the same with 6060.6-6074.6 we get 10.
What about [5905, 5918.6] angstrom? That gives 1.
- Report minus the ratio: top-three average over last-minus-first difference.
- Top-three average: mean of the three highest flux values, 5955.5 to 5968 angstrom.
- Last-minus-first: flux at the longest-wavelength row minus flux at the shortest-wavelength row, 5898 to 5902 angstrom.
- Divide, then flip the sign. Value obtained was -224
